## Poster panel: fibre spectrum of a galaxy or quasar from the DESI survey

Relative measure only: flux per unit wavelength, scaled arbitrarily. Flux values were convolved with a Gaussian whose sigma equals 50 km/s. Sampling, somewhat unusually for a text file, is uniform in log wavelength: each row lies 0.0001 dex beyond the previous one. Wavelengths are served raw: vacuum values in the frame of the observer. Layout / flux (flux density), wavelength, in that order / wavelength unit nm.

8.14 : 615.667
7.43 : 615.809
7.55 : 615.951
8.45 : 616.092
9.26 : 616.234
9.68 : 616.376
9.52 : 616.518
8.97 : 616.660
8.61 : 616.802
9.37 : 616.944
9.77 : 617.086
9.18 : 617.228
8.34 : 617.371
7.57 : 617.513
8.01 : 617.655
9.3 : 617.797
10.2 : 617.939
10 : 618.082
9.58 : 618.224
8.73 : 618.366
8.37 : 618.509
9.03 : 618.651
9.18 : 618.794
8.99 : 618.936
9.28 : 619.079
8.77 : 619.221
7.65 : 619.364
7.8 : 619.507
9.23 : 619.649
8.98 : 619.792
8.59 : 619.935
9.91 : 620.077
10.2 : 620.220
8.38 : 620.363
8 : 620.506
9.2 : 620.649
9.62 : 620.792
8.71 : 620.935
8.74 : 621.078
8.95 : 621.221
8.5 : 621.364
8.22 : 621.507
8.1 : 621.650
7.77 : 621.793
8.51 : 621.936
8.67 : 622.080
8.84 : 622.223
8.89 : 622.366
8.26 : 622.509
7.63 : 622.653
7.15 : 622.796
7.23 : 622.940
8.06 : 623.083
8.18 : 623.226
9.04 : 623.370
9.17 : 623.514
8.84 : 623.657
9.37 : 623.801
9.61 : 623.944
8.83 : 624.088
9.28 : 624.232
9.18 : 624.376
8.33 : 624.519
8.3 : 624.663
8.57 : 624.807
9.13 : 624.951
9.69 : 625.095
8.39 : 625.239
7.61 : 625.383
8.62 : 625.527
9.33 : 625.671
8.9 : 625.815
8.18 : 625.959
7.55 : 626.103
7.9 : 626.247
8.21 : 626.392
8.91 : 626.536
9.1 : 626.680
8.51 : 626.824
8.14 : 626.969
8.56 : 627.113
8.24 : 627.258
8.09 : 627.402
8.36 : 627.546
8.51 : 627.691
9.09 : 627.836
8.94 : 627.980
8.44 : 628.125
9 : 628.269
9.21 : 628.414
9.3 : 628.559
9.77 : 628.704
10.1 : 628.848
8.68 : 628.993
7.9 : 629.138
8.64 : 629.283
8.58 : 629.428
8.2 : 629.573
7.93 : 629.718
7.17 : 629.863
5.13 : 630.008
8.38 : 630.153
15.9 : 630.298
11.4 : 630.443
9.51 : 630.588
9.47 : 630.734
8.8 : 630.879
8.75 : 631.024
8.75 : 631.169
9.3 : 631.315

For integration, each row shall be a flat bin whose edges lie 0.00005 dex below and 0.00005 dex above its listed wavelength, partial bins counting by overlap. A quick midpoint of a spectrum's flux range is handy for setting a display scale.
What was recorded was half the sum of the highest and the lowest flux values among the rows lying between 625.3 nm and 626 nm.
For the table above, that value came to 8.47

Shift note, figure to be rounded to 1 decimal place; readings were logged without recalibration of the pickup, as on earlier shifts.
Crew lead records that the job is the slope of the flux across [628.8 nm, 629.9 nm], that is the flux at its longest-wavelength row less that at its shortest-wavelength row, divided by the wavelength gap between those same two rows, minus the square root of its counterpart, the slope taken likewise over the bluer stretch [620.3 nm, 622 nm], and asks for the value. -3.2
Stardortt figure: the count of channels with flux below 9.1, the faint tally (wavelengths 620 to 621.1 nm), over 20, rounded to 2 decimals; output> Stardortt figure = 0.20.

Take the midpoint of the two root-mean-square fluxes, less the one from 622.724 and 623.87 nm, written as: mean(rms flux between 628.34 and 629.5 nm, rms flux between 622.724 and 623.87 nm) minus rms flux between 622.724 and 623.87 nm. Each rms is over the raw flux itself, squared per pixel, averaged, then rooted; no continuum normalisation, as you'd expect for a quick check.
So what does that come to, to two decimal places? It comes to 0.31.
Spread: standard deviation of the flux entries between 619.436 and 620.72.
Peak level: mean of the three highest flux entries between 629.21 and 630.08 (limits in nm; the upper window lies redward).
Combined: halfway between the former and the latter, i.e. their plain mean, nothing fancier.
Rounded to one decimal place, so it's 4.6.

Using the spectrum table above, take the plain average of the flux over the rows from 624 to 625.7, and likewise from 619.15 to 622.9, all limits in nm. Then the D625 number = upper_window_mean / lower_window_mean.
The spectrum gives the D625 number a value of 1.02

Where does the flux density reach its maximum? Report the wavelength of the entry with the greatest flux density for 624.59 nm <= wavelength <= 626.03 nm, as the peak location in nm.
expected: 625.095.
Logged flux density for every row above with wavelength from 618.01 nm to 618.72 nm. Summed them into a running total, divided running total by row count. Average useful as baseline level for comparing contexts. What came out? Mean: 9.14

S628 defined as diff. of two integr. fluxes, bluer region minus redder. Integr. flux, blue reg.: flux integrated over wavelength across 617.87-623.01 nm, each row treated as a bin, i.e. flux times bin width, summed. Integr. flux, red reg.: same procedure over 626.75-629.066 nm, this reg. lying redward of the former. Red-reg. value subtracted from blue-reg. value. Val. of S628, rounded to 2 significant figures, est 24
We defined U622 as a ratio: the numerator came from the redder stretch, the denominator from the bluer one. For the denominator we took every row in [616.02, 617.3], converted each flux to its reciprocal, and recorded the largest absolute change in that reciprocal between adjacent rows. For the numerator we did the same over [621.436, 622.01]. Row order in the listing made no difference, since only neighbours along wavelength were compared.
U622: 1.1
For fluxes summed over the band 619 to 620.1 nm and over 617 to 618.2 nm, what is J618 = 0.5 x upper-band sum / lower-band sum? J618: 0.485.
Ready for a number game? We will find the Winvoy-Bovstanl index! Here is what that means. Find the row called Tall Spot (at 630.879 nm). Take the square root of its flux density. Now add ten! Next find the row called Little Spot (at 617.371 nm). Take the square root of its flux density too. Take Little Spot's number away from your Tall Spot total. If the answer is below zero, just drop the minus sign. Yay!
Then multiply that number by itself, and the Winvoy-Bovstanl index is 102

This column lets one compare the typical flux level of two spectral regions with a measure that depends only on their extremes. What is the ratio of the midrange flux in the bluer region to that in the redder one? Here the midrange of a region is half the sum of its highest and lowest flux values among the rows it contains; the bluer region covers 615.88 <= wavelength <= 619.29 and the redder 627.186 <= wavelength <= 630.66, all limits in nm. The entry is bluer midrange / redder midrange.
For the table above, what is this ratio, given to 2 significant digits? 0.84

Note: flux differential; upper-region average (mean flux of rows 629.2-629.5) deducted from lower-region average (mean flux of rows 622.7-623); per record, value -1.4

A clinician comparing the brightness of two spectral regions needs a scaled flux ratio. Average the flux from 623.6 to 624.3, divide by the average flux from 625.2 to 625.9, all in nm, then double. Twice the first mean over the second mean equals 2.14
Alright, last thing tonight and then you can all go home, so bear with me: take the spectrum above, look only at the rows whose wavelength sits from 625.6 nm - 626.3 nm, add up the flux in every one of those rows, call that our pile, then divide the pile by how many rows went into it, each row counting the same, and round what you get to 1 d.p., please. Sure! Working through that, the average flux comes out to 8.4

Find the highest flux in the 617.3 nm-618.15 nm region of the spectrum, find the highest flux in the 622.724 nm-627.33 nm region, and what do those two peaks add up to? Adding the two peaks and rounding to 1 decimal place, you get 19.9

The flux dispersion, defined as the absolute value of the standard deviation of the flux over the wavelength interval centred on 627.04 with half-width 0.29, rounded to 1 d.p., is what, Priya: 0.2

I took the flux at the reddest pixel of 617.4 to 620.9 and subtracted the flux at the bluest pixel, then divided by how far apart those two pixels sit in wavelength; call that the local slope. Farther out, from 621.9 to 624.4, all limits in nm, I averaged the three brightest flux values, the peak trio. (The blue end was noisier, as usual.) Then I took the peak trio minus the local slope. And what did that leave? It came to 8.8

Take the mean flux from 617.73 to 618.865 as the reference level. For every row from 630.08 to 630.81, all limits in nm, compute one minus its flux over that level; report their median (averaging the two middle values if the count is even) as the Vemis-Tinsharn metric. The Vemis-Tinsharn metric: -0.023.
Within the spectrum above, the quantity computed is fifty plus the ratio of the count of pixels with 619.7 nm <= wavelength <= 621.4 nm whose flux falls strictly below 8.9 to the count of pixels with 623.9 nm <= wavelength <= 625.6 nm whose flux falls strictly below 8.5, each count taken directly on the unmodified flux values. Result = 51.50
